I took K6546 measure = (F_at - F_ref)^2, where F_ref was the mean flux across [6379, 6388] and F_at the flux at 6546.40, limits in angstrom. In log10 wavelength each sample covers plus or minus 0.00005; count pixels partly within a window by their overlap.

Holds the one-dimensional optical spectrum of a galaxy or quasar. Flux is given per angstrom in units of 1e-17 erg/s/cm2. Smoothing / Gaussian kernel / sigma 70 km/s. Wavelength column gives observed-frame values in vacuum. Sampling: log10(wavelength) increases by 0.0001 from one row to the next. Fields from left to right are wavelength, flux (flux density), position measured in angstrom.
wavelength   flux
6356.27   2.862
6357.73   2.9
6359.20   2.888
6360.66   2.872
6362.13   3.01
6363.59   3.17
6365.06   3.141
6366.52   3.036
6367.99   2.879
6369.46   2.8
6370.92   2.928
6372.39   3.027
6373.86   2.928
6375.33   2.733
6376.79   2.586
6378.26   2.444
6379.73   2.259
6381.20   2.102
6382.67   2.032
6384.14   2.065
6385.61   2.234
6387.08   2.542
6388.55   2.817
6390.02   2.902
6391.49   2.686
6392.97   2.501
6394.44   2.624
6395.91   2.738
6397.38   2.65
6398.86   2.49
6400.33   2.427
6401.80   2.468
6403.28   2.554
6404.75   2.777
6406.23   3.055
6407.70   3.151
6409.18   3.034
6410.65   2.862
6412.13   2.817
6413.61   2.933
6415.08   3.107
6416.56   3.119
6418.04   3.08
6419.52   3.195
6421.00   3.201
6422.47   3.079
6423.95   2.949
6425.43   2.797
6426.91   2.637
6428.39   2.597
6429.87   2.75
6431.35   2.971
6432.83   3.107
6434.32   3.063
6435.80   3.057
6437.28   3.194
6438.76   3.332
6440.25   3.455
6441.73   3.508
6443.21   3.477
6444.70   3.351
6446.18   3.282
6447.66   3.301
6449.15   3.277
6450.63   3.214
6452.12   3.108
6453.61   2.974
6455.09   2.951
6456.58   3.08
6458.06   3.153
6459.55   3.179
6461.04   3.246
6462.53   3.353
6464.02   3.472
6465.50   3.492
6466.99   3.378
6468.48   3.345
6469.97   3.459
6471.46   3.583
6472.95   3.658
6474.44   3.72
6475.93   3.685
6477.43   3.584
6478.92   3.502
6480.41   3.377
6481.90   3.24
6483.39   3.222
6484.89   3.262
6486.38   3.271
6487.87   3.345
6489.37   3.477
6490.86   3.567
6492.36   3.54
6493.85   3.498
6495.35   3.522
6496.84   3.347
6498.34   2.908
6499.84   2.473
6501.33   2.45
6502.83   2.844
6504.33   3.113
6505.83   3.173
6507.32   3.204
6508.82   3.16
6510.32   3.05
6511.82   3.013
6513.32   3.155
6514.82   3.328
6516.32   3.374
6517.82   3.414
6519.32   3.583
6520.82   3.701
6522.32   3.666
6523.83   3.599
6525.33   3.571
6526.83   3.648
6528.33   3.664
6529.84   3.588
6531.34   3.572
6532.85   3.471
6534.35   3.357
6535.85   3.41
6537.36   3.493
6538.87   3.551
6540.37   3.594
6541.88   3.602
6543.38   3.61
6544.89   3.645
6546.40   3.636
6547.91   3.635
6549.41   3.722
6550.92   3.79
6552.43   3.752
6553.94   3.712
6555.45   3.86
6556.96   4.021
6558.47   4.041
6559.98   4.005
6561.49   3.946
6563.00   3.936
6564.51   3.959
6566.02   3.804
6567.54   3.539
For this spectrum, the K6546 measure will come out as 2.0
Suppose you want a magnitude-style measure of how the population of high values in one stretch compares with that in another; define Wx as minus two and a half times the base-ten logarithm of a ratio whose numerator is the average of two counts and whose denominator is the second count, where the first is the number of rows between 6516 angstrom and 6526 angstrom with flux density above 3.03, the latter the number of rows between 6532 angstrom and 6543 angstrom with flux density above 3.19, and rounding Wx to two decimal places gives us 0.00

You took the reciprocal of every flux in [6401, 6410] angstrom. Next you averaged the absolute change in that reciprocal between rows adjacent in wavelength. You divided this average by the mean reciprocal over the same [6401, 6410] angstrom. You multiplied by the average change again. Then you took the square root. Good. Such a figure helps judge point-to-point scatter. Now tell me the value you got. 0.034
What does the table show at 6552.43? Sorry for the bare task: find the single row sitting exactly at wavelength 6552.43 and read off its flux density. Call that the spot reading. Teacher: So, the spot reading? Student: 3.752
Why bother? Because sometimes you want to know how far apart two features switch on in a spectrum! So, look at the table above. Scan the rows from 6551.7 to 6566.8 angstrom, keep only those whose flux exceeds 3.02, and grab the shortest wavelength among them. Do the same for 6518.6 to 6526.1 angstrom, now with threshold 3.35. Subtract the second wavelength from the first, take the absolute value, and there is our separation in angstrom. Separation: 33.1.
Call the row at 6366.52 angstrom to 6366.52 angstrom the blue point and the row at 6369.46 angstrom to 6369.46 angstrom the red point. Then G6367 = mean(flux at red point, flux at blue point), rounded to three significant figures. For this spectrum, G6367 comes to 2.92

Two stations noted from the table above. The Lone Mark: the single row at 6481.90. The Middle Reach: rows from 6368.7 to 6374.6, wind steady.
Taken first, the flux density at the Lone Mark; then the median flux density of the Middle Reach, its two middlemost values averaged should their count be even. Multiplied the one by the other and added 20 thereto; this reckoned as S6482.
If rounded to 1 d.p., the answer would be 29.5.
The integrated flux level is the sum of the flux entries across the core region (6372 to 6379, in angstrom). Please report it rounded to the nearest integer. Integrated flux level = 14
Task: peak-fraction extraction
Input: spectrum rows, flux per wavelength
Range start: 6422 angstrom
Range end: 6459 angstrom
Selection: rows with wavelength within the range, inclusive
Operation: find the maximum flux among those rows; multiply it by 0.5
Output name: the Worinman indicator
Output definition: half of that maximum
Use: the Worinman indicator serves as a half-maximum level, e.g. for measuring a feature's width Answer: 1.75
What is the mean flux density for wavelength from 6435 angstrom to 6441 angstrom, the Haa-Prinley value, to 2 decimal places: 3.26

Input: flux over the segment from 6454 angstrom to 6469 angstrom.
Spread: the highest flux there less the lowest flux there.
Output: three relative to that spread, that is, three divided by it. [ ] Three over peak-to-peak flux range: 5.5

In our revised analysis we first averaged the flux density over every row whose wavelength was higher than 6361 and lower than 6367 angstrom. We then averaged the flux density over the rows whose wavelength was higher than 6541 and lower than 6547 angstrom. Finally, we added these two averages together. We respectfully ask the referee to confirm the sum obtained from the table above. 6.7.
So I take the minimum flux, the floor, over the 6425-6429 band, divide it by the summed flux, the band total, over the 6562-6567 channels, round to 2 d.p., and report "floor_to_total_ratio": 0.22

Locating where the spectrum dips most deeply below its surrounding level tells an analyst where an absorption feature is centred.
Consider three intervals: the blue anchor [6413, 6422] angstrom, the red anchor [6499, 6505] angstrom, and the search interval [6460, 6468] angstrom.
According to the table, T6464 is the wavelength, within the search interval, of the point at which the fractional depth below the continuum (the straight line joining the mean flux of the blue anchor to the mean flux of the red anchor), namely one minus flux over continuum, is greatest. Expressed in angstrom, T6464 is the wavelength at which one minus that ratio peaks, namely 6461.04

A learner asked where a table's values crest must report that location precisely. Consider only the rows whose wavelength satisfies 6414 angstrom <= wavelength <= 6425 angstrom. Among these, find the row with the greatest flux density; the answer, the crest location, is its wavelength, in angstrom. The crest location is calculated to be 6421.00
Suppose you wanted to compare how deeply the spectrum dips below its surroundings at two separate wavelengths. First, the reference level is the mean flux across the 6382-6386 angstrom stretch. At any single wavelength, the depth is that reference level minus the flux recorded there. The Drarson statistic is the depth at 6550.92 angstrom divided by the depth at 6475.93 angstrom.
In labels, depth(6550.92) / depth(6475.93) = 1.1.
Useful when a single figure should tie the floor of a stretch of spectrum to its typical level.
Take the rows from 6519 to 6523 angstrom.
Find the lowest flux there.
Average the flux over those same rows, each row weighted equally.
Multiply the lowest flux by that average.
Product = 13.1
